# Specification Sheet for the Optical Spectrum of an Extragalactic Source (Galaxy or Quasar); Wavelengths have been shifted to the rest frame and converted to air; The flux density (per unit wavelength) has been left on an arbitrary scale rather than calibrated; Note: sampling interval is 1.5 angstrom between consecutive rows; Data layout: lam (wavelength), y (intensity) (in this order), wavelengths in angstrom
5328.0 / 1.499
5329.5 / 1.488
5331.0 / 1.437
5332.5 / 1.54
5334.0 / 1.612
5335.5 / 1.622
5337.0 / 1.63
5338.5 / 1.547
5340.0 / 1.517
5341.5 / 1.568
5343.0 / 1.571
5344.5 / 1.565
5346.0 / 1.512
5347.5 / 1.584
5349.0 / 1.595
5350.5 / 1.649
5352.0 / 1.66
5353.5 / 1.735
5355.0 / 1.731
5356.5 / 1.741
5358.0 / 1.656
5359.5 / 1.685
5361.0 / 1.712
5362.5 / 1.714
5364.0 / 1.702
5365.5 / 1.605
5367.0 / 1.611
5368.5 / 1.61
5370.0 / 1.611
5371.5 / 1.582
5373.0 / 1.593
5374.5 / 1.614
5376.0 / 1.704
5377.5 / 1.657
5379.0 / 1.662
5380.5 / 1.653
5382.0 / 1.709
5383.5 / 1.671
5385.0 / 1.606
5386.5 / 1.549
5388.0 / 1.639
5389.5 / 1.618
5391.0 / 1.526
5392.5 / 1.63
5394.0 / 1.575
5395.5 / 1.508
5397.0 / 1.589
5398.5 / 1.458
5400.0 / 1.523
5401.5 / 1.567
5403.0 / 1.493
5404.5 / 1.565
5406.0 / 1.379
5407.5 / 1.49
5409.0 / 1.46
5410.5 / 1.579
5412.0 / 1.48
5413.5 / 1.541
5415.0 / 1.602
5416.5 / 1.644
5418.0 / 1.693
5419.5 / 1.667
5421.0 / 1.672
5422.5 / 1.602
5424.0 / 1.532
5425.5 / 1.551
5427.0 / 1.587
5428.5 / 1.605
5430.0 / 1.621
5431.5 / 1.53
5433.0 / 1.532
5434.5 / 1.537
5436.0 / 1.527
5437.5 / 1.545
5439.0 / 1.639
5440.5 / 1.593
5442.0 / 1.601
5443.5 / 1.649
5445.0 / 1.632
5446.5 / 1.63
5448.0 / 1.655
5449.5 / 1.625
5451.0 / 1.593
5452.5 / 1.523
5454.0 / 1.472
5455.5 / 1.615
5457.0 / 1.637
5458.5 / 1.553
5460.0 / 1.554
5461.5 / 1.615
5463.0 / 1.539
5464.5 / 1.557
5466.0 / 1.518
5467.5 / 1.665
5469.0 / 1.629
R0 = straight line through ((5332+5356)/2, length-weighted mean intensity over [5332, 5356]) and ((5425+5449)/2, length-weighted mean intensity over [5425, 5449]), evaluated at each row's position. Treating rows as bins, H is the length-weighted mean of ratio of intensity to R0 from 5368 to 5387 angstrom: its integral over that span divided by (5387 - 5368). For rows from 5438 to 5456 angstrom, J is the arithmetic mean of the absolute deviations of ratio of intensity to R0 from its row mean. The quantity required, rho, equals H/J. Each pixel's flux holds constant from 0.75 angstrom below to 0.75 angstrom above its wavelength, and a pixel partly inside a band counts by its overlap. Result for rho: 42.6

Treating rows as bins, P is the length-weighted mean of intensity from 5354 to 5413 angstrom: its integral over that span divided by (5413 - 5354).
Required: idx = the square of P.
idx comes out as 2.57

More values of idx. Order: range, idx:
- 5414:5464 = 2.54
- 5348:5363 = 2.84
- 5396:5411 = 2.28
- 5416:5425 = 2.66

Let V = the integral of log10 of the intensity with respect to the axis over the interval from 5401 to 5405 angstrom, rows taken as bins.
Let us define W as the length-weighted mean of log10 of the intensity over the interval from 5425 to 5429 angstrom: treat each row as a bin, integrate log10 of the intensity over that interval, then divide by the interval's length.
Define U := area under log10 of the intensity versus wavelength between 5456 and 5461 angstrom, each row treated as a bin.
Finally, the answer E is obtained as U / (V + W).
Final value 1.05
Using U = 1.00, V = 0.75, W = 0.199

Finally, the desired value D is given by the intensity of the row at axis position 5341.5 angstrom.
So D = 1.568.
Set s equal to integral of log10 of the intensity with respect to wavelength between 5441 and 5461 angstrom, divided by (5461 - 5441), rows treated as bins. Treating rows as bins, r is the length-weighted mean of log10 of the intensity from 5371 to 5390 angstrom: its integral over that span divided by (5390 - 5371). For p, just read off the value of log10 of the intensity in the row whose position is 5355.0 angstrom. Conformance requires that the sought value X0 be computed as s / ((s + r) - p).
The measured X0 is 1.14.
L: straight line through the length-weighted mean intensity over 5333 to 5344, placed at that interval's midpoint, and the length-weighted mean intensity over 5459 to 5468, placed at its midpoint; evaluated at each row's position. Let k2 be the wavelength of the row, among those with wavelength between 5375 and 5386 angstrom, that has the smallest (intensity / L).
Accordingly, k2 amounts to 5385.0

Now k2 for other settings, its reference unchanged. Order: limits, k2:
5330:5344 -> 5331.0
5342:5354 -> 5346.0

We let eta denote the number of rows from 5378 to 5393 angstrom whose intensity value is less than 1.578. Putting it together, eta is 2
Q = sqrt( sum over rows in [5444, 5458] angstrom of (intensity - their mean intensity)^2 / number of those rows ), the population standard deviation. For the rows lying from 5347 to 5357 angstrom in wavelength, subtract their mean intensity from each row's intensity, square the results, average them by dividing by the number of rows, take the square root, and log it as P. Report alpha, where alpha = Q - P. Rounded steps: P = 0.062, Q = 0.057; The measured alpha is -0.004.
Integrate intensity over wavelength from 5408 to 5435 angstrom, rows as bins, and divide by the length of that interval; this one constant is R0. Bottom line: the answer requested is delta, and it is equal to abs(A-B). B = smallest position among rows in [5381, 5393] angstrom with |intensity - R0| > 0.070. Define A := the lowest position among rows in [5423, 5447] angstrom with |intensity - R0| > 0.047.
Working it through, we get 42.0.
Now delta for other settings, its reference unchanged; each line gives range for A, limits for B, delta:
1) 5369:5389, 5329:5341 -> 46.5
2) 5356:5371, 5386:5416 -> 39.0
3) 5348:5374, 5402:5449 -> 52.5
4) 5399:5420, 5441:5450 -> 48.0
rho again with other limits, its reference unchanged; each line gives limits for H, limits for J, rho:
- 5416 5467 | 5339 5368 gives 24.7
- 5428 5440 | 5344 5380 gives 30.6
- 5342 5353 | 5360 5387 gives 35.6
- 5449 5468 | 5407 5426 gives 24.8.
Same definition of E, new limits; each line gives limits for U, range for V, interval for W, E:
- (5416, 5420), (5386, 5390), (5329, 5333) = 0.90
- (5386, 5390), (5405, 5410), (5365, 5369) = 0.80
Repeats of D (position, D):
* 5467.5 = 1.665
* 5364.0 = 1.702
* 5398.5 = 1.458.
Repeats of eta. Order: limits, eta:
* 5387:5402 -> 6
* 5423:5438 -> 7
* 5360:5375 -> 0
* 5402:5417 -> 7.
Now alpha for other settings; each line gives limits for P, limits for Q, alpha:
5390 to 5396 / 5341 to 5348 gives -0.023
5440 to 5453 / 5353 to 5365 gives -0.011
